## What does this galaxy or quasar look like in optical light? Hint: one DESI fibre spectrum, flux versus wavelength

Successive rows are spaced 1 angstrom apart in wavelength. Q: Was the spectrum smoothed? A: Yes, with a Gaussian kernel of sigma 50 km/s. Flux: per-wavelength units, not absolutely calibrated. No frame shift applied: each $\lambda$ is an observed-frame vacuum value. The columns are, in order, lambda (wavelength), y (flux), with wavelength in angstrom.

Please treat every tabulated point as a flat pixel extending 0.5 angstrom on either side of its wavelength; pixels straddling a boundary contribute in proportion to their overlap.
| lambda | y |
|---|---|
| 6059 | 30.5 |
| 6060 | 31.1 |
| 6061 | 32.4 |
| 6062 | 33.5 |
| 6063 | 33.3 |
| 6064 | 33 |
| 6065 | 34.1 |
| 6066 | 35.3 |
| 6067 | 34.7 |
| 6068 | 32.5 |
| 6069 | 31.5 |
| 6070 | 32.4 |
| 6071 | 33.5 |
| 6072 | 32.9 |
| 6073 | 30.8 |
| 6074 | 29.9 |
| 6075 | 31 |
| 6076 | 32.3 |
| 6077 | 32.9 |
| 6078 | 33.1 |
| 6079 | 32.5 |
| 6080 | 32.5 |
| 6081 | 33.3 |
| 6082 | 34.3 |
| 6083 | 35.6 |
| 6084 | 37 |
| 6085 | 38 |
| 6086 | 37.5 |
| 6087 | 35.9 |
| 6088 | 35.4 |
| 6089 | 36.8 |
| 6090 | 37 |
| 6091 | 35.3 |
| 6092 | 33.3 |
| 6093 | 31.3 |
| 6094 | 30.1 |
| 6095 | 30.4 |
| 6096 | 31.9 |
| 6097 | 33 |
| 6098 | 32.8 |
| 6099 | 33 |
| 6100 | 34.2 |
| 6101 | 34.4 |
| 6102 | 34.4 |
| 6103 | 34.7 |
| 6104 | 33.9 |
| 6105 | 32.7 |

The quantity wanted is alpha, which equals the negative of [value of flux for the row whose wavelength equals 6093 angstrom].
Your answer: -31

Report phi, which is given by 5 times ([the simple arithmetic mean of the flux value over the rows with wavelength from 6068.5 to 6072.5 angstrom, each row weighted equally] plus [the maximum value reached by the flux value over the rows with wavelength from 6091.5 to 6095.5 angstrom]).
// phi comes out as 329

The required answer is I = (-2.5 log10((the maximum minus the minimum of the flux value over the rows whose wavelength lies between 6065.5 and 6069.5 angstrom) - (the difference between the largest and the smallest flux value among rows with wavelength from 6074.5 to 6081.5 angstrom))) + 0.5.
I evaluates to 0.1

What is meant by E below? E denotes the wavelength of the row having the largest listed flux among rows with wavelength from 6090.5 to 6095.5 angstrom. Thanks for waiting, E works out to 6091 angstrom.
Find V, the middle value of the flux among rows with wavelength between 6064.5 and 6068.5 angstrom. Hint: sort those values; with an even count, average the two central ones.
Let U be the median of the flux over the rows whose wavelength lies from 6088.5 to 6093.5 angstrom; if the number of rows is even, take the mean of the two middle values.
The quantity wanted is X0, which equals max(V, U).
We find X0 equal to 35.3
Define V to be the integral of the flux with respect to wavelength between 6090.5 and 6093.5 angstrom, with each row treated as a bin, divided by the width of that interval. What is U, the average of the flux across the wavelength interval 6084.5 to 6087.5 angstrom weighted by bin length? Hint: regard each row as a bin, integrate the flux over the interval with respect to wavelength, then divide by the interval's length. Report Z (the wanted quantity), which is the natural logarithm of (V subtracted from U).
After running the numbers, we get 1.3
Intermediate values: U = 37.1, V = 33.3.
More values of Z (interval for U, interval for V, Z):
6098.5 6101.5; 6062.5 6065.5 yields -0.9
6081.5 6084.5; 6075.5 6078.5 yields 1.1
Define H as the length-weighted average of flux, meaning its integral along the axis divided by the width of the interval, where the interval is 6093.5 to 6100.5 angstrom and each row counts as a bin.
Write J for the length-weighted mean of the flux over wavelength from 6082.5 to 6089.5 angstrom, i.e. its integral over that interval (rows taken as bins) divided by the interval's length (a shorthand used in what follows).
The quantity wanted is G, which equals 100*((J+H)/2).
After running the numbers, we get 3440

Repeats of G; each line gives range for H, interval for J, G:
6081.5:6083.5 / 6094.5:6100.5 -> 3375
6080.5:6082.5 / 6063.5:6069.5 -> 3366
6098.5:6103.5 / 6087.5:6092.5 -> 3485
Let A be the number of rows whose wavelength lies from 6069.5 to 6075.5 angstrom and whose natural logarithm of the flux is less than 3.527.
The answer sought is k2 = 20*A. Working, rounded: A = 6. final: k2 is 120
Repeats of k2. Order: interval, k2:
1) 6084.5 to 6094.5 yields 60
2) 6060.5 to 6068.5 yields 100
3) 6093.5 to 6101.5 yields 120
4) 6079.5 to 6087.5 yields 40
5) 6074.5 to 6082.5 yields 140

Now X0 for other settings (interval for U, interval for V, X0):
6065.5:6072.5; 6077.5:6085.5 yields 33.8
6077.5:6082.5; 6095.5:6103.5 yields 33.6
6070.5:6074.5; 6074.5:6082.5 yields 32.7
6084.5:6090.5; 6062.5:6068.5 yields 36.9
